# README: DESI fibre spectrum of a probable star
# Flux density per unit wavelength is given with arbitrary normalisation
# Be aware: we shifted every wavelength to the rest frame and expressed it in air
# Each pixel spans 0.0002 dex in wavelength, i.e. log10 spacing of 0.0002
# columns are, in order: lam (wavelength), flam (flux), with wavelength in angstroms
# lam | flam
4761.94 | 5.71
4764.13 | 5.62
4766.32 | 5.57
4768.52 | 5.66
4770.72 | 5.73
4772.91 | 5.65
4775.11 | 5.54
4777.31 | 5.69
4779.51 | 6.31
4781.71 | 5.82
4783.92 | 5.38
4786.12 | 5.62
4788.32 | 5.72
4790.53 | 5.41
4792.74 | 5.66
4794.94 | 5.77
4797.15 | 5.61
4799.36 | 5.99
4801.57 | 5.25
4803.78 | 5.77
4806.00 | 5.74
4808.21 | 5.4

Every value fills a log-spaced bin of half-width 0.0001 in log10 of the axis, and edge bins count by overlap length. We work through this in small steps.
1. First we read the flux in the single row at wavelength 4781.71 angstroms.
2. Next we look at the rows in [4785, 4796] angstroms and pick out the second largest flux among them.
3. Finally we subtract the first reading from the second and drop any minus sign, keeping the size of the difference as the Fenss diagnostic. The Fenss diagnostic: 0.10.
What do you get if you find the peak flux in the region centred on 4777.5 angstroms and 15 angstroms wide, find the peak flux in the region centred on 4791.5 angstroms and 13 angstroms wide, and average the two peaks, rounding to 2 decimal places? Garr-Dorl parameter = 6.04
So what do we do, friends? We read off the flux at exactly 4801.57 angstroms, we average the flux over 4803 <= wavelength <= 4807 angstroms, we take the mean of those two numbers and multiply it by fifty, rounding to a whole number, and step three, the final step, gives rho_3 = 275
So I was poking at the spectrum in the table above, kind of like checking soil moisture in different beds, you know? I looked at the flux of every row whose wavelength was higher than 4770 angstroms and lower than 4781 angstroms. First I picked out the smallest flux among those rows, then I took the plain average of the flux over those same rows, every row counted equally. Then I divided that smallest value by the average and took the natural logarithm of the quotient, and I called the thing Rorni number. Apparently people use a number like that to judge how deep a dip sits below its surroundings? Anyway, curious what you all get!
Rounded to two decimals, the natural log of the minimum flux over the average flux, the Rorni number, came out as -0.04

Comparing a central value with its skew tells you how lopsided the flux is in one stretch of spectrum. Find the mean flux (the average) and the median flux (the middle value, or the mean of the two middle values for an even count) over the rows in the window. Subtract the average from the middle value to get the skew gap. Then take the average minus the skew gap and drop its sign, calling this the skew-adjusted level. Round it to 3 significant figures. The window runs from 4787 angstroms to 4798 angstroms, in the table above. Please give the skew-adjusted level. 5.61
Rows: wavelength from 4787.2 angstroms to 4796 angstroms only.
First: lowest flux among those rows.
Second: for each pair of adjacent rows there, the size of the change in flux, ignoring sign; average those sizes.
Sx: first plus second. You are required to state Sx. 5.63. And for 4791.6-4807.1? 5.57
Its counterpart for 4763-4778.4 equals 5.63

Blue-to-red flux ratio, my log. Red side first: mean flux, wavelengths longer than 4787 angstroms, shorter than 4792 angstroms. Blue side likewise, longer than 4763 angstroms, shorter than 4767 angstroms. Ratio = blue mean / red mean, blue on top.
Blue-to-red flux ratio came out 1.01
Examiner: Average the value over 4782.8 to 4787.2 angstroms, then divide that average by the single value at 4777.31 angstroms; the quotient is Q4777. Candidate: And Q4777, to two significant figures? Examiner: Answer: 0.97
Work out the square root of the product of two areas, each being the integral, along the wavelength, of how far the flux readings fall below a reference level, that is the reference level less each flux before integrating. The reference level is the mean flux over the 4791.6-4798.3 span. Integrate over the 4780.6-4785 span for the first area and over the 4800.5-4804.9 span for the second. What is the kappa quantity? 0.51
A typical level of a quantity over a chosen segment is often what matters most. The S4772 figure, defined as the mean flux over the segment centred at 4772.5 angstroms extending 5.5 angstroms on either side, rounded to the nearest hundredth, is 5.65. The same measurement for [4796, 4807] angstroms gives 5.67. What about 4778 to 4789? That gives 5.77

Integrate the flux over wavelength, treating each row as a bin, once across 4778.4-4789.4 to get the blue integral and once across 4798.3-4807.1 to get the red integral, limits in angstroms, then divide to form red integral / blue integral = 0.79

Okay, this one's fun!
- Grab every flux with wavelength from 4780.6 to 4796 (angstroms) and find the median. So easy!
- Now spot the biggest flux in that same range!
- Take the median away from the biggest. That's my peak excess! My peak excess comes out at 0.2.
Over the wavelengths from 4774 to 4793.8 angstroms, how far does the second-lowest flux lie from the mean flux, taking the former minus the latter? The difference -0.27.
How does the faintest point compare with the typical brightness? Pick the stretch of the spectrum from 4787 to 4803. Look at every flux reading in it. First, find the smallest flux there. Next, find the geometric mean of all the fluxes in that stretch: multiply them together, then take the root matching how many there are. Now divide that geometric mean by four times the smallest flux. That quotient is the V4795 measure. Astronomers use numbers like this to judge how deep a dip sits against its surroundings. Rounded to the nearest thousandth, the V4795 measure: 0.268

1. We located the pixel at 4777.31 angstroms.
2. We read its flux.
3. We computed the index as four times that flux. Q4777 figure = 22.8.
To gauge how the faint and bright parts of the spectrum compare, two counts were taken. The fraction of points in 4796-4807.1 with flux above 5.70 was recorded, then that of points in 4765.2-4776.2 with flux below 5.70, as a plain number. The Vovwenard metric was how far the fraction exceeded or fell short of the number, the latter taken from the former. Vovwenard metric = -3.4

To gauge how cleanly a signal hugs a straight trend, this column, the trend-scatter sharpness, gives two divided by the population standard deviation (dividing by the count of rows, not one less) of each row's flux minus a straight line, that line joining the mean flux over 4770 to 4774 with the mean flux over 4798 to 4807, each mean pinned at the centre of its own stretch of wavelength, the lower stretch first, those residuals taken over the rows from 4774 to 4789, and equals 7.4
